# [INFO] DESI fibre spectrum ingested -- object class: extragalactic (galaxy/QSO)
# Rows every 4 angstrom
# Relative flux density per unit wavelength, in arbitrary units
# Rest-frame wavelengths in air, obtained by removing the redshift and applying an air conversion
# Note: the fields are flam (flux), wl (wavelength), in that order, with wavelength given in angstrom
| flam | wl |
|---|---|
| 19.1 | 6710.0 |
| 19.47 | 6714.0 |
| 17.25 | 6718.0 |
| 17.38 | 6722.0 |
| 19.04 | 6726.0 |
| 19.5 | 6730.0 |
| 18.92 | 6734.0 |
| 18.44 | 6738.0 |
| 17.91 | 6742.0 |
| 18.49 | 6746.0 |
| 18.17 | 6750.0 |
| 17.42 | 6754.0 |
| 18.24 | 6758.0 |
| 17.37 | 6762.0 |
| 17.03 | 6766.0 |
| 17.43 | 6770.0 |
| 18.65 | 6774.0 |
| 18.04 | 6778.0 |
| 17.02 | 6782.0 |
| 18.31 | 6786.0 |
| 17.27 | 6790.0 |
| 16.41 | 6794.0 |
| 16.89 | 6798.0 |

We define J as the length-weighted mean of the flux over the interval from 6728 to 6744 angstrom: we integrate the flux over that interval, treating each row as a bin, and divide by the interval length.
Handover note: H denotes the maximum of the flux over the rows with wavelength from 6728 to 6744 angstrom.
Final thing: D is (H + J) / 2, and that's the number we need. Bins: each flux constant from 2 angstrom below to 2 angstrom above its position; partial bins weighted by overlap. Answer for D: 19.1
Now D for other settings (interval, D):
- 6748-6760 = 18.1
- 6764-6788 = 18.2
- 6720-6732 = 19.1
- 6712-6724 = 18.8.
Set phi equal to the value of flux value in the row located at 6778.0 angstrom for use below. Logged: 18.04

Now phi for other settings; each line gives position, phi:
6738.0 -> 18.44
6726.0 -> 19.04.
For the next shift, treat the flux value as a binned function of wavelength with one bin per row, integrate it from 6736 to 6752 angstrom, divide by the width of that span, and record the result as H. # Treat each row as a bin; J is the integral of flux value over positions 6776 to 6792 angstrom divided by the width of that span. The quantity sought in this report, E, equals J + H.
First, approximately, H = 18.3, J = 17.7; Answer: 35.9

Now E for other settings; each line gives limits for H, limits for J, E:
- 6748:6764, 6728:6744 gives 36.5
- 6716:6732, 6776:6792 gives 36.0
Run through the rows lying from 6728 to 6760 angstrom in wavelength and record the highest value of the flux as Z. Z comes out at 19.5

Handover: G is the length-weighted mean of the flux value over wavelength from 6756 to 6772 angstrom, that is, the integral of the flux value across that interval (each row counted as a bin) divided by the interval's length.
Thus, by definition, 17.5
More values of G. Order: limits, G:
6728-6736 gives 19.2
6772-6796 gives 17.6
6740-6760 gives 18.0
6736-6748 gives 18.3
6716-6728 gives 17.9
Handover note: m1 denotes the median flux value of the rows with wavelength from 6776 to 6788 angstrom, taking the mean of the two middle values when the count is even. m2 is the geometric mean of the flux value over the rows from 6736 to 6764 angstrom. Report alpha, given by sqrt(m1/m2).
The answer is 1.00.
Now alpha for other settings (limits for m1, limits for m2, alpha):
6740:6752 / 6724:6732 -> 0.97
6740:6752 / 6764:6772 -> 1.03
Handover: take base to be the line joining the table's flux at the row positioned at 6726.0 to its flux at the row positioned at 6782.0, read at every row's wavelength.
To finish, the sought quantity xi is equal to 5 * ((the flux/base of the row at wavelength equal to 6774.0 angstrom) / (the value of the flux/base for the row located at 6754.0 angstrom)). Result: 5.58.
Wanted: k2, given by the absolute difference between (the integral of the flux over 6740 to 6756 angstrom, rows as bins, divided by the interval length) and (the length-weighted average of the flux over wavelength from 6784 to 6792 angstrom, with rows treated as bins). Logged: 0.2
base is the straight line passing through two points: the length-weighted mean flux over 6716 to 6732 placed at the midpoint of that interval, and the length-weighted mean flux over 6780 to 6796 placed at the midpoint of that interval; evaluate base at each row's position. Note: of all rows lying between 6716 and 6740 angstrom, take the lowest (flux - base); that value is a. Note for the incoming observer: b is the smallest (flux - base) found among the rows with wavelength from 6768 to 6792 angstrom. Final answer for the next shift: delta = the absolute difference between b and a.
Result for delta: 0.81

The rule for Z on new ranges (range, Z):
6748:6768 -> 18.24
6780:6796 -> 18.31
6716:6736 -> 19.5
